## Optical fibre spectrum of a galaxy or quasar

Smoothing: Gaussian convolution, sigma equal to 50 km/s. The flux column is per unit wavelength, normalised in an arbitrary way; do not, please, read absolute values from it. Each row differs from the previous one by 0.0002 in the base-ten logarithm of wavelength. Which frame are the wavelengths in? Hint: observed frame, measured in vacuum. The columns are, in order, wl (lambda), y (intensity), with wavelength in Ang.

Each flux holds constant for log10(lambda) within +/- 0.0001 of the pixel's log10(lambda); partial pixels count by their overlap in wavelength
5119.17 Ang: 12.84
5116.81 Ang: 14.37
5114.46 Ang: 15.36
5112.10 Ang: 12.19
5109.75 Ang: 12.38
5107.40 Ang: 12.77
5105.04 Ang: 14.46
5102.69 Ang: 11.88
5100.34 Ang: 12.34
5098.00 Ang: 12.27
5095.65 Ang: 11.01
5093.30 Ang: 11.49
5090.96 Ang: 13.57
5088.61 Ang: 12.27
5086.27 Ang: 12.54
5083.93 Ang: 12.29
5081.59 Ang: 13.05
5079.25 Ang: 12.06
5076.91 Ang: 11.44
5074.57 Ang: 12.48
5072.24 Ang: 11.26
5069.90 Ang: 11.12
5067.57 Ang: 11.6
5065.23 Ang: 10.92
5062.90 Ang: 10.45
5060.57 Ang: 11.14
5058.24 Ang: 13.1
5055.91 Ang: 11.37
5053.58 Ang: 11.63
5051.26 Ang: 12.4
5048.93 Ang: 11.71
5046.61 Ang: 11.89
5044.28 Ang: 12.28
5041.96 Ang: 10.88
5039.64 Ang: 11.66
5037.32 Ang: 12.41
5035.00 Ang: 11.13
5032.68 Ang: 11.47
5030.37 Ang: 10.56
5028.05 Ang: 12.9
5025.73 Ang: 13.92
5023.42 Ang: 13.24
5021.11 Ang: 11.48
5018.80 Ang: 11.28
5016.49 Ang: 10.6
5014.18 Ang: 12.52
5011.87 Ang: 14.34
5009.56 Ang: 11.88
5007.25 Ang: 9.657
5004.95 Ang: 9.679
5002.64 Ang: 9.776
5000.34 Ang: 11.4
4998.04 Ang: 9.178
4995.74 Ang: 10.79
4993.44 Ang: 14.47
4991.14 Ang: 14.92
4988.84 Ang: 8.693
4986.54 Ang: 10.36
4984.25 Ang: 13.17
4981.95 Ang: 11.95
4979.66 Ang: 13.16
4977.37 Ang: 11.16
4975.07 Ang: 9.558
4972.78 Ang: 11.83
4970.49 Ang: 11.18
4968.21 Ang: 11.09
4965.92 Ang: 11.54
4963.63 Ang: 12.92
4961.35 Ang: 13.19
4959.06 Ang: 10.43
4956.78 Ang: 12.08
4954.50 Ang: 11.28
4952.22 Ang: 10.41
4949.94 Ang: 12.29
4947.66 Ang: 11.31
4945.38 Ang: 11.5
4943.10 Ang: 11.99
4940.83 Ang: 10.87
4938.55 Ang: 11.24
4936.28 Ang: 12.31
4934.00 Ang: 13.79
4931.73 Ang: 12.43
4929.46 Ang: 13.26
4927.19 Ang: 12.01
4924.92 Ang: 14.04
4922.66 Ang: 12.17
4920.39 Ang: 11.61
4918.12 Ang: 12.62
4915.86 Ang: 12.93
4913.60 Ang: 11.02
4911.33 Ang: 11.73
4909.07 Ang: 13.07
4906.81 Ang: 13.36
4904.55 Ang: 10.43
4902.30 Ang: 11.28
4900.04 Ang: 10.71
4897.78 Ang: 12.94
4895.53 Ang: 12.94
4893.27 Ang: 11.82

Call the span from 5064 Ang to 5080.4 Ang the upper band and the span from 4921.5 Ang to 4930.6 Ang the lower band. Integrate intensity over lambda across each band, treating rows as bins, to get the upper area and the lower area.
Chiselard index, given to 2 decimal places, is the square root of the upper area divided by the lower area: 1.27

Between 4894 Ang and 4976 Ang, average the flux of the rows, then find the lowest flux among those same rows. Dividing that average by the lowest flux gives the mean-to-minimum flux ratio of 1.25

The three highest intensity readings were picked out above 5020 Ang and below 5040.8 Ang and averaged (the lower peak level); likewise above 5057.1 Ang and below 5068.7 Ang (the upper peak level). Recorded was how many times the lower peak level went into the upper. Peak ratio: 0.89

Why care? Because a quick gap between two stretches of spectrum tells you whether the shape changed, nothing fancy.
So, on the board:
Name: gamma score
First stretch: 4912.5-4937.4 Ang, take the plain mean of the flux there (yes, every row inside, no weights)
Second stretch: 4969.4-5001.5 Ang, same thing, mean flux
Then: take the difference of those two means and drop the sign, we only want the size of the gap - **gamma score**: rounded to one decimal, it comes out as 1.0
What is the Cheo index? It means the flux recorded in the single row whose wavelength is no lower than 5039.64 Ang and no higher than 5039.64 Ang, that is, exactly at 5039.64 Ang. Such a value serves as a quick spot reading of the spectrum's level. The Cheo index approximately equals 11.66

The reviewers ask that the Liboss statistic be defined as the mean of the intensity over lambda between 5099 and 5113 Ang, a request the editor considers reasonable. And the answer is 12.7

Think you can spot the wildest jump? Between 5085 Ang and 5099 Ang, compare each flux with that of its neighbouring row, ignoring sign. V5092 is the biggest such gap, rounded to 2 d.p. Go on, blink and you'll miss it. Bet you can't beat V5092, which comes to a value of 2.08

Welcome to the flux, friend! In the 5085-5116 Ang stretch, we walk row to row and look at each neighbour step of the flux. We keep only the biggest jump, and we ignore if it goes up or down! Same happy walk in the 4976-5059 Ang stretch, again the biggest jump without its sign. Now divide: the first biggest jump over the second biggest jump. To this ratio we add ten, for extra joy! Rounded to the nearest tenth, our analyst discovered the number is 10.5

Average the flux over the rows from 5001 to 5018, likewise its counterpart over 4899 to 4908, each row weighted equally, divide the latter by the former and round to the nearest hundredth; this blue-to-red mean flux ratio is 1.02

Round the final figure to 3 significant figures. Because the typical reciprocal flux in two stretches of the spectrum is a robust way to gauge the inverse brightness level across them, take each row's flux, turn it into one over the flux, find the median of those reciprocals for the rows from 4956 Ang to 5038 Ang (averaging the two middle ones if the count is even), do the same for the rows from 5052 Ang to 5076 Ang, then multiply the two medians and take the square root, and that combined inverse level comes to 0.0878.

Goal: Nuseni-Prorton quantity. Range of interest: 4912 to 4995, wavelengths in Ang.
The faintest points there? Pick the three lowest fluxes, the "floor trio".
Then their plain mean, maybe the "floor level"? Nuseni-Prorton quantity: 9.5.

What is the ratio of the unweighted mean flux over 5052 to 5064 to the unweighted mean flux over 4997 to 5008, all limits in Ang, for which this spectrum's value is 1.16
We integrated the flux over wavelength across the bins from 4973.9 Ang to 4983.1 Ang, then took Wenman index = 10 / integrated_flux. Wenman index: 0.095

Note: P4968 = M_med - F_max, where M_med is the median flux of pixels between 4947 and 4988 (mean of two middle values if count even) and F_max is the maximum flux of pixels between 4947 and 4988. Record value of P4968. -1.8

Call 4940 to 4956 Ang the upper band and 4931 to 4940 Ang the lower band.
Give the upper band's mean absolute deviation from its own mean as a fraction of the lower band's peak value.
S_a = 0.03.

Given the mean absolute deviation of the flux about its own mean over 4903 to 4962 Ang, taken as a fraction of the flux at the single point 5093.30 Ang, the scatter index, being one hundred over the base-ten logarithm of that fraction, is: -87.8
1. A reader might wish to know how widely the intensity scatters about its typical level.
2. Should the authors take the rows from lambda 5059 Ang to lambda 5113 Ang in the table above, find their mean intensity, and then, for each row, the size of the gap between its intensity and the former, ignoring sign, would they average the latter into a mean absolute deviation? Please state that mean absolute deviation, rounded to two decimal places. 0.71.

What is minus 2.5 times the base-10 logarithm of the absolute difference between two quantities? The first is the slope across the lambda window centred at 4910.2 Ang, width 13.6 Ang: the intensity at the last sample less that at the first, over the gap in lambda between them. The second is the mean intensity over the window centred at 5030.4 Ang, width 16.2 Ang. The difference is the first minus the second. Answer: -2.70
